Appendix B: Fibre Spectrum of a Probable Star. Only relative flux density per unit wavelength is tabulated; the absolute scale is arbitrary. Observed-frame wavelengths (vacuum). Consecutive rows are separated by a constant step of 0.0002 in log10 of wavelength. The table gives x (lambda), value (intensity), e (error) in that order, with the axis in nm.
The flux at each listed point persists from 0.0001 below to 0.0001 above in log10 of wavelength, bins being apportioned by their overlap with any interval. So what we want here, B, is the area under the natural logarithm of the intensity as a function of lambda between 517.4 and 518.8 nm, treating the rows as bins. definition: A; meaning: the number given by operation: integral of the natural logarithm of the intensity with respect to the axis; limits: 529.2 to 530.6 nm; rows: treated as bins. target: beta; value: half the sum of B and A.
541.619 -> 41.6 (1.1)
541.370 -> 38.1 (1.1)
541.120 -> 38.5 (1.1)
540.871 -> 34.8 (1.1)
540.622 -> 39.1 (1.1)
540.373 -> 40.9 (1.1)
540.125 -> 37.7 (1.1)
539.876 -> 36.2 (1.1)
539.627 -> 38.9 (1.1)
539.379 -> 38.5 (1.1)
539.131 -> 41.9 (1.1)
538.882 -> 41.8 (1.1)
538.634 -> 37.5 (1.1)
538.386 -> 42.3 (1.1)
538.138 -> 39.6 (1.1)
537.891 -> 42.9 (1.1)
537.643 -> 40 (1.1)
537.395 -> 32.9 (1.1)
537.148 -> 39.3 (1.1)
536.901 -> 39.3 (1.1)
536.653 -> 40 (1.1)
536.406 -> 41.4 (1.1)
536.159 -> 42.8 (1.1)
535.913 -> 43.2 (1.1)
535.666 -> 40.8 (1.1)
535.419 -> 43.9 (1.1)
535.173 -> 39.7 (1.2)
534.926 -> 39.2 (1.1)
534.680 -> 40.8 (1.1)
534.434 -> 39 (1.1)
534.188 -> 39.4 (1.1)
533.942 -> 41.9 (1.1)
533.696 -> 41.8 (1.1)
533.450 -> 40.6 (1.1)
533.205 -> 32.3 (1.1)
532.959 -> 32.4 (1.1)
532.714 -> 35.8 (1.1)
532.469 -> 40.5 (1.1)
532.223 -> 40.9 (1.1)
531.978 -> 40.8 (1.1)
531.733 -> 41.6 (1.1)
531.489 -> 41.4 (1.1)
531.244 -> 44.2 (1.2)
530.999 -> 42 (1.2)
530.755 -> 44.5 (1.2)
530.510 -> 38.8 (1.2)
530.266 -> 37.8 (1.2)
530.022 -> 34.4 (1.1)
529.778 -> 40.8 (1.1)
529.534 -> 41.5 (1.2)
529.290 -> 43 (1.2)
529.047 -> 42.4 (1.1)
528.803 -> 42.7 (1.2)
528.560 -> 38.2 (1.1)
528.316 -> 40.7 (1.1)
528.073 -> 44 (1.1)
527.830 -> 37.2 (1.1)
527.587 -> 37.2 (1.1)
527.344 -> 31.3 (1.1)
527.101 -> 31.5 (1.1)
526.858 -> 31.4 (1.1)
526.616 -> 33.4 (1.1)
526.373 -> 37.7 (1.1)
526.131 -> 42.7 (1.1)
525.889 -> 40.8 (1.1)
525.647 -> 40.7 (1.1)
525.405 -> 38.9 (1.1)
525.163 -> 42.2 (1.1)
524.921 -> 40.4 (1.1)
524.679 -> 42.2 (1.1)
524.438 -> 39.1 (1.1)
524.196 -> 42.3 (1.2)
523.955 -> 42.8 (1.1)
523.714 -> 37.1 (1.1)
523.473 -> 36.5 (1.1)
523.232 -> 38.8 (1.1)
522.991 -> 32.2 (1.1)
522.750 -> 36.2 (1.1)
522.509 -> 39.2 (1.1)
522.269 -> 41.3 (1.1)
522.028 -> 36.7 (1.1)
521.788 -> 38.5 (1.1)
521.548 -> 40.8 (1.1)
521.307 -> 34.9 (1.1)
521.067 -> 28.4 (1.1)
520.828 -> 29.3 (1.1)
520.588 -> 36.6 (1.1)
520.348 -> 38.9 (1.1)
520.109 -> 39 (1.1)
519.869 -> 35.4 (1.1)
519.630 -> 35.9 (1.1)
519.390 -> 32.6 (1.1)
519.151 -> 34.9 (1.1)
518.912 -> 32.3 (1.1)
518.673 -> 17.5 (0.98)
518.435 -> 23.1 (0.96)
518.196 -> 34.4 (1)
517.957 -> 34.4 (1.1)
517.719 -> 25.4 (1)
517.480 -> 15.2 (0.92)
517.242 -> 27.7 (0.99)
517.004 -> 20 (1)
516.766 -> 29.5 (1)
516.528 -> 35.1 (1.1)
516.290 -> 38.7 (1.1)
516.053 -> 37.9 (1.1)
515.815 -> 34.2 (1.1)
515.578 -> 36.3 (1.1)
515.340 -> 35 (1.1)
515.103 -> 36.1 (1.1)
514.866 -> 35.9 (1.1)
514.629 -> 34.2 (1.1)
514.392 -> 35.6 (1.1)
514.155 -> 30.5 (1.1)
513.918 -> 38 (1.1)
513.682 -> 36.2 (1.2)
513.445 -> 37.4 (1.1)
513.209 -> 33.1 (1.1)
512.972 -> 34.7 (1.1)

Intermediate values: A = 5.14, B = 4.46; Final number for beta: 4.80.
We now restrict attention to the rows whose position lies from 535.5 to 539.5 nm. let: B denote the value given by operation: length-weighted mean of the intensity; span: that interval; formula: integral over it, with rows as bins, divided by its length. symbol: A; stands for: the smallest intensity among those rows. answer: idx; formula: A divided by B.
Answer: 0.82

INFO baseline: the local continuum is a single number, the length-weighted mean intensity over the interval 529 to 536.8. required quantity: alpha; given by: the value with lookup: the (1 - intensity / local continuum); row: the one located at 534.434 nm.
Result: 0.03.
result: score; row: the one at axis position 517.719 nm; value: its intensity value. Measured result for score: 25.4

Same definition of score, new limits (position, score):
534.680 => 40.8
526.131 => 42.7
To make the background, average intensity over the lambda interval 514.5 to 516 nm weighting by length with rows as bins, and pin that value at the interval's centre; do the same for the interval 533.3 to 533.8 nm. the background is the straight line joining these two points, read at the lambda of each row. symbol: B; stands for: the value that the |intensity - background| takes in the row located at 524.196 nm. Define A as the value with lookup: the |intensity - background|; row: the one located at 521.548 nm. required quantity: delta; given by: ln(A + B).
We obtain 2.1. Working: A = 3.6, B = 4.3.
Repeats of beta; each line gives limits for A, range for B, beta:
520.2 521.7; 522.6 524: 5.19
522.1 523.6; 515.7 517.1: 5.14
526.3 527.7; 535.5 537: 5.25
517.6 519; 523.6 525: 4.90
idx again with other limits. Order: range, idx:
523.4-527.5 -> 0.82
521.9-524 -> 0.85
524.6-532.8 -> 0.79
